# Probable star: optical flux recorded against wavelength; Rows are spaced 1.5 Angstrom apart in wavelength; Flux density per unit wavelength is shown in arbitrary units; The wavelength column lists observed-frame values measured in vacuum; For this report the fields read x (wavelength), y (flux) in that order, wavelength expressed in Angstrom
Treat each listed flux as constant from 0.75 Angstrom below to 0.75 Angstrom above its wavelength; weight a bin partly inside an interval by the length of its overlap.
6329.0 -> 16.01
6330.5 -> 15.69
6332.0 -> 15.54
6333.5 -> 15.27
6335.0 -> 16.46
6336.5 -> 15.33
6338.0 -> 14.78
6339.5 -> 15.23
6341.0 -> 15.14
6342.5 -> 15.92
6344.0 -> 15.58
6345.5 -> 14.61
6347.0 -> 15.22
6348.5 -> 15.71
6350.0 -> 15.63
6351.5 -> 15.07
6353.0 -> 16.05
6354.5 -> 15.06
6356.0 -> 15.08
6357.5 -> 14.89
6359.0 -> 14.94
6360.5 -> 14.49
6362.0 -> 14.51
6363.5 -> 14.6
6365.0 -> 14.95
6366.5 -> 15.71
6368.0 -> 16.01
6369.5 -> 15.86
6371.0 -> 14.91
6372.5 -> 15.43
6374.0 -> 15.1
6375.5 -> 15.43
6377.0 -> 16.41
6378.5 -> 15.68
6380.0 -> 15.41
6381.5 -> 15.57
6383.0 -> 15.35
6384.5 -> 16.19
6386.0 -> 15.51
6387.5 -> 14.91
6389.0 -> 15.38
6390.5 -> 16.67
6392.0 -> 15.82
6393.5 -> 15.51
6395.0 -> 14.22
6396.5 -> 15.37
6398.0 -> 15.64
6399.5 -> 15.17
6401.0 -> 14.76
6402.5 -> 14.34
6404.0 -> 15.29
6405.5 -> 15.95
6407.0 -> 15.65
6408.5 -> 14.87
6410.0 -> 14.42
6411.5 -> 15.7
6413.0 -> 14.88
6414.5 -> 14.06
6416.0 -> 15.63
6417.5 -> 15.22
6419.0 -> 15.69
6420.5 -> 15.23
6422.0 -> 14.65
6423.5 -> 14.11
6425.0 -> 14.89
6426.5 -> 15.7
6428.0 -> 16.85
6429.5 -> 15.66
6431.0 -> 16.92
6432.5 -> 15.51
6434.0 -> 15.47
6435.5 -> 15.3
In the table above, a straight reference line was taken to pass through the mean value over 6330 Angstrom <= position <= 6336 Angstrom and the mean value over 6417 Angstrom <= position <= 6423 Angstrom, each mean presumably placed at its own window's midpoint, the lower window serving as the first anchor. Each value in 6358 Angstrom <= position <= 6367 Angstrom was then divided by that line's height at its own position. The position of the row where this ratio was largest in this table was 6366.5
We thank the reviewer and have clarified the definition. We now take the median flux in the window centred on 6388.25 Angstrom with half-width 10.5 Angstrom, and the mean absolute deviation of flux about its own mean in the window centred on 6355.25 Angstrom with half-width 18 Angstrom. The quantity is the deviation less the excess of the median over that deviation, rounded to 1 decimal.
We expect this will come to -14.7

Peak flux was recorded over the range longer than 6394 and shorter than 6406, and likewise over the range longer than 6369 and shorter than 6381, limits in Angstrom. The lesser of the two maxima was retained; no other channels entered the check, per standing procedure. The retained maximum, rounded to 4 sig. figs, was 15.95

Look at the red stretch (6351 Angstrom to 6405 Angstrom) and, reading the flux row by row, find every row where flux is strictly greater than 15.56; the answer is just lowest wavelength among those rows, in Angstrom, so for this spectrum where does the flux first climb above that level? 6353.0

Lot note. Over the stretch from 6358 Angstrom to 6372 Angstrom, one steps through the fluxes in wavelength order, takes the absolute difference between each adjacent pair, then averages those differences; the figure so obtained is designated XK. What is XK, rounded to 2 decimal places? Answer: 0.38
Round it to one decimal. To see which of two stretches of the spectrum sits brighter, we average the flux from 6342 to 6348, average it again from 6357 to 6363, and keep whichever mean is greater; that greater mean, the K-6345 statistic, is 15.3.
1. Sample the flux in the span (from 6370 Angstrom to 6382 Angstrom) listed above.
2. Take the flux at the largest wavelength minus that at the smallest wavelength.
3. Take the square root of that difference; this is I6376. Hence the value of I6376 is 0.81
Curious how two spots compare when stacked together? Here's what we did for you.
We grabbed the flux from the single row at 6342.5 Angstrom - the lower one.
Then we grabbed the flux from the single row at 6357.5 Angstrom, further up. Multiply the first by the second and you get 237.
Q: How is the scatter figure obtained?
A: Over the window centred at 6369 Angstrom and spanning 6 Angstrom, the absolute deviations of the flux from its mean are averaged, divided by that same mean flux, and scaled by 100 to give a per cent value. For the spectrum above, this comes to 2.3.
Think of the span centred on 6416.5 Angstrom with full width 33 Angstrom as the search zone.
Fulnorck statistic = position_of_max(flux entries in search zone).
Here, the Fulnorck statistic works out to 6431.0 Angstrom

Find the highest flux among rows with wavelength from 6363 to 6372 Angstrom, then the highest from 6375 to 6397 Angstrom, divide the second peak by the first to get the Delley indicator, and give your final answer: 1.04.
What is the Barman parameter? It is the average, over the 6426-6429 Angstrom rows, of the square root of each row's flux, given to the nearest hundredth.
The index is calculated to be 4.03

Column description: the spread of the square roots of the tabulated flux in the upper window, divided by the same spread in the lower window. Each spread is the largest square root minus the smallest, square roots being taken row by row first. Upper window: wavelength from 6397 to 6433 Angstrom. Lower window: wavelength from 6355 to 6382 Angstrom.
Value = 1.49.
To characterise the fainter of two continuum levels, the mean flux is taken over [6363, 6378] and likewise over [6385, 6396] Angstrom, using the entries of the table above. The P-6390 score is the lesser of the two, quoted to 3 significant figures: 15.4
